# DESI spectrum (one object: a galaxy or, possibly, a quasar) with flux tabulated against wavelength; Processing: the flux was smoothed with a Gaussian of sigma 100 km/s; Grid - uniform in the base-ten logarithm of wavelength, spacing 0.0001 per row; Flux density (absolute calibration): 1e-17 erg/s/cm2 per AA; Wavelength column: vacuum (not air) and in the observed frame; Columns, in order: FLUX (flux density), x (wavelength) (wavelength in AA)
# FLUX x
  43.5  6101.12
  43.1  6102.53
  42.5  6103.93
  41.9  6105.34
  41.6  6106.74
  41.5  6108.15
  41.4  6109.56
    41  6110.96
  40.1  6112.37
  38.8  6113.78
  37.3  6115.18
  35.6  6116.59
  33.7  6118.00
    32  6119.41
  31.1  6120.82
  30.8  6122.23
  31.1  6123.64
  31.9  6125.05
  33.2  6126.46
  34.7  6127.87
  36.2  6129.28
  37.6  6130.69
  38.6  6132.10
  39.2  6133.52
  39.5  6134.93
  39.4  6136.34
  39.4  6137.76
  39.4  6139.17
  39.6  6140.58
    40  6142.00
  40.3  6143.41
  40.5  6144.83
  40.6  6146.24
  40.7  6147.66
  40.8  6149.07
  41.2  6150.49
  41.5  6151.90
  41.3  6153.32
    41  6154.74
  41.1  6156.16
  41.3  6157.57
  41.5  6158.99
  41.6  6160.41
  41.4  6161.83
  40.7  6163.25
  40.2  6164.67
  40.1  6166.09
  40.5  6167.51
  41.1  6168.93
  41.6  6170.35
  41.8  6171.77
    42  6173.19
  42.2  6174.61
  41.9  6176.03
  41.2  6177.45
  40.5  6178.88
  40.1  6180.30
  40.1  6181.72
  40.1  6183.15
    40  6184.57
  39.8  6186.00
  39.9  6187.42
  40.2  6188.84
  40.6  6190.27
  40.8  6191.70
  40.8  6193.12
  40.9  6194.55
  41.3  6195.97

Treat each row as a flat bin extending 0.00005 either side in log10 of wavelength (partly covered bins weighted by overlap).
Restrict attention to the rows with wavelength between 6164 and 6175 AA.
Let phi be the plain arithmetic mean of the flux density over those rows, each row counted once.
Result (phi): 41.2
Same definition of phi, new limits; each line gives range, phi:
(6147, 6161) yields 41.2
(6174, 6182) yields 41.0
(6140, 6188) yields 40.8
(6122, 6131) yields 33.6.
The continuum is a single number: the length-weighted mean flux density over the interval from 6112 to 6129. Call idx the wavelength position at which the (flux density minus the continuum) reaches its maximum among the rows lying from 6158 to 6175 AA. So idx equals 6174.61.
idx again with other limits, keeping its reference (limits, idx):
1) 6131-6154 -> 6151.90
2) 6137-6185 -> 6174.61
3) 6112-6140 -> 6112.37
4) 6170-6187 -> 6174.61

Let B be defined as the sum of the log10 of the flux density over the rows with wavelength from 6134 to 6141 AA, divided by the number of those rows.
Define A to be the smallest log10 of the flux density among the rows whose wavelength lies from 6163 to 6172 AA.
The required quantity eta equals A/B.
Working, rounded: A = 1.60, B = 1.60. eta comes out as 1.004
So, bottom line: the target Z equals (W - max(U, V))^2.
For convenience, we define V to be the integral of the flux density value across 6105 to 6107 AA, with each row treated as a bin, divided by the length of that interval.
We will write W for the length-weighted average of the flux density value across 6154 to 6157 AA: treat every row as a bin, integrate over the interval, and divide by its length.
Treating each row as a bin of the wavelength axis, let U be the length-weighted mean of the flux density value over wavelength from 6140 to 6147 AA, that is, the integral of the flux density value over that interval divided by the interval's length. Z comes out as 0.62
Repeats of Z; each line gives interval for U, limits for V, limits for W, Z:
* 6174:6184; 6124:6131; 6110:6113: 0.02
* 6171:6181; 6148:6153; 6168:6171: 0.01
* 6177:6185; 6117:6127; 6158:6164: 0.90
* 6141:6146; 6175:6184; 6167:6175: 0.74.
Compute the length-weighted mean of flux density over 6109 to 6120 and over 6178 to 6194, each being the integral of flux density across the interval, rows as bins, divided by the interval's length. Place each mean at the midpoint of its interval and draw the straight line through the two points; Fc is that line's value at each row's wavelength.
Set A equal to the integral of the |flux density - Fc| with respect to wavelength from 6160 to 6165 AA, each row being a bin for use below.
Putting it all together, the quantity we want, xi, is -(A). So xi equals -8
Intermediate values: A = 8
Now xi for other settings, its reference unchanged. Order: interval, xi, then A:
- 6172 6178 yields -12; 12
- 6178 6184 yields -1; 1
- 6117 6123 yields -34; 34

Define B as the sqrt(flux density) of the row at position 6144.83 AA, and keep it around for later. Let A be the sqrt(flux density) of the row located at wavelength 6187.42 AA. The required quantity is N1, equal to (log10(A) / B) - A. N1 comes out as -6.2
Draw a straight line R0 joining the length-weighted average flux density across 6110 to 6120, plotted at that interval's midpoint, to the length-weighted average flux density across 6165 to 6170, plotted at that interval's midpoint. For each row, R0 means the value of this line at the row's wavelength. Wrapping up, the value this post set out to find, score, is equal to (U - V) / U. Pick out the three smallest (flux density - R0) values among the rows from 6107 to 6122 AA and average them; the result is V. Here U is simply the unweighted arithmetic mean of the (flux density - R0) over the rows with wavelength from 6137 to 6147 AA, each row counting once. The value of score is 5.9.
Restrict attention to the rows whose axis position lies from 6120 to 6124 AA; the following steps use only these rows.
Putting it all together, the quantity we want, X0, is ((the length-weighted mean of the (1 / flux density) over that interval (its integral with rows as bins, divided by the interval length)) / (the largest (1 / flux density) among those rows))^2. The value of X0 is 0.985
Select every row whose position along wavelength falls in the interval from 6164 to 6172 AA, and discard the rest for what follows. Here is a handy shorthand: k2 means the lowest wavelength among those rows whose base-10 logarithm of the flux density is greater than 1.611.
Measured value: 6168.93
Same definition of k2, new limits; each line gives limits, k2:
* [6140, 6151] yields 6150.49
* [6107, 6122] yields 6108.15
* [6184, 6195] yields 6194.55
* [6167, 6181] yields 6168.93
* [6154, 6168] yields 6154.74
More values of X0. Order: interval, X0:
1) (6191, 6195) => 1.000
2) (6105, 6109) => 0.993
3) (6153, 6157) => 0.995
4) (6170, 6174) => 0.991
